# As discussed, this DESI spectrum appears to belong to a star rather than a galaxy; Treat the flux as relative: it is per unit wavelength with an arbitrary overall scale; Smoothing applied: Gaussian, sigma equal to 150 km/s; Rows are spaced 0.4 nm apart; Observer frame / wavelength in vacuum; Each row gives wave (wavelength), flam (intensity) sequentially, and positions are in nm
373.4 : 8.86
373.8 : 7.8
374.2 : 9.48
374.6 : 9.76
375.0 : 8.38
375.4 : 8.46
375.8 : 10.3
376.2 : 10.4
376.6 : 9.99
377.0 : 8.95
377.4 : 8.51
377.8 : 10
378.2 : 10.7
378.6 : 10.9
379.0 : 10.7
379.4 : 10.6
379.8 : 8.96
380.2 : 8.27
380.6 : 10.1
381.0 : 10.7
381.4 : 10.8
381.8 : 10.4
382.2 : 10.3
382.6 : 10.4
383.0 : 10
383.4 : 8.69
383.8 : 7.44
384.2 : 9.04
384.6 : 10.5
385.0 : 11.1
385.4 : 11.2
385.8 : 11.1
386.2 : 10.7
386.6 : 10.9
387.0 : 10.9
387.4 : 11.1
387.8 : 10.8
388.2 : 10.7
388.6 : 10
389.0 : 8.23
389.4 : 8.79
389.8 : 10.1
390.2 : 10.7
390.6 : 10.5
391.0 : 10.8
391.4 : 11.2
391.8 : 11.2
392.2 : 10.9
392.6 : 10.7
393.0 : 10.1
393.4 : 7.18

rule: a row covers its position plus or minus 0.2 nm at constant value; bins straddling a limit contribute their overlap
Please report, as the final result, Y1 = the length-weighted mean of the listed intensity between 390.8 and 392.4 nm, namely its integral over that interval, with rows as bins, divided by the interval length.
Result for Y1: 11.0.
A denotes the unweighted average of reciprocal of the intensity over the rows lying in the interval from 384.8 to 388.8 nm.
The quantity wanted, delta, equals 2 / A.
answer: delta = 21.7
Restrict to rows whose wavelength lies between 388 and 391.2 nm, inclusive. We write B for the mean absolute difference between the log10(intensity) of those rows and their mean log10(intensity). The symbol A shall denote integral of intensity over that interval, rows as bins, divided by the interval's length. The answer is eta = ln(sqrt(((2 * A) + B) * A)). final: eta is 2.65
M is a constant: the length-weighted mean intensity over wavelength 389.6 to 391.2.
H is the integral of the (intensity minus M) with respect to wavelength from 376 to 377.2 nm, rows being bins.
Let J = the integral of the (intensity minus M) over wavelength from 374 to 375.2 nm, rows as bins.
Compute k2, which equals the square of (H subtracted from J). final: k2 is 0.5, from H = -0.89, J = -1.58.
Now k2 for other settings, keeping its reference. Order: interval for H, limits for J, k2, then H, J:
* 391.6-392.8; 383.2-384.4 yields 9.3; 0.49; -2.56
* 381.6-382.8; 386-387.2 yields 0.3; -0.19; 0.37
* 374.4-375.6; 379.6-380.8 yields 0.1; -1.99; -1.70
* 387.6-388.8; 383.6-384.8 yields 3.3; -0.03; -1.84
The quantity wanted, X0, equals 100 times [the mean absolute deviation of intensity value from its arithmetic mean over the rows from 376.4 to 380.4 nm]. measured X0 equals 87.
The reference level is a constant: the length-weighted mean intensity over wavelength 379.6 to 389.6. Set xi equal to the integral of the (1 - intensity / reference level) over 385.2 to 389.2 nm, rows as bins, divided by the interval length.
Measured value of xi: -0.052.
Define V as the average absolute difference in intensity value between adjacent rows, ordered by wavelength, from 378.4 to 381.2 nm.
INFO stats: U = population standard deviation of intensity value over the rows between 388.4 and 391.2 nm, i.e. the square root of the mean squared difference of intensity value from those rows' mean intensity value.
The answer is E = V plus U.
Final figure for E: 1.8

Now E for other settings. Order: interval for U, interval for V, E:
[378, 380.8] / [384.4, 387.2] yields 1.2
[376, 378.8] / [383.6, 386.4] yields 1.5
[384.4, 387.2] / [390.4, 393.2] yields 0.5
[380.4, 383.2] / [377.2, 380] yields 1.0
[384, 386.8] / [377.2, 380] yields 1.4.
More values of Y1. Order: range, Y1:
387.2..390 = 10.0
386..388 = 10.9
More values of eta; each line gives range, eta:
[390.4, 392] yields 2.74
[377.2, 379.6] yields 2.67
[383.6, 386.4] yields 2.67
